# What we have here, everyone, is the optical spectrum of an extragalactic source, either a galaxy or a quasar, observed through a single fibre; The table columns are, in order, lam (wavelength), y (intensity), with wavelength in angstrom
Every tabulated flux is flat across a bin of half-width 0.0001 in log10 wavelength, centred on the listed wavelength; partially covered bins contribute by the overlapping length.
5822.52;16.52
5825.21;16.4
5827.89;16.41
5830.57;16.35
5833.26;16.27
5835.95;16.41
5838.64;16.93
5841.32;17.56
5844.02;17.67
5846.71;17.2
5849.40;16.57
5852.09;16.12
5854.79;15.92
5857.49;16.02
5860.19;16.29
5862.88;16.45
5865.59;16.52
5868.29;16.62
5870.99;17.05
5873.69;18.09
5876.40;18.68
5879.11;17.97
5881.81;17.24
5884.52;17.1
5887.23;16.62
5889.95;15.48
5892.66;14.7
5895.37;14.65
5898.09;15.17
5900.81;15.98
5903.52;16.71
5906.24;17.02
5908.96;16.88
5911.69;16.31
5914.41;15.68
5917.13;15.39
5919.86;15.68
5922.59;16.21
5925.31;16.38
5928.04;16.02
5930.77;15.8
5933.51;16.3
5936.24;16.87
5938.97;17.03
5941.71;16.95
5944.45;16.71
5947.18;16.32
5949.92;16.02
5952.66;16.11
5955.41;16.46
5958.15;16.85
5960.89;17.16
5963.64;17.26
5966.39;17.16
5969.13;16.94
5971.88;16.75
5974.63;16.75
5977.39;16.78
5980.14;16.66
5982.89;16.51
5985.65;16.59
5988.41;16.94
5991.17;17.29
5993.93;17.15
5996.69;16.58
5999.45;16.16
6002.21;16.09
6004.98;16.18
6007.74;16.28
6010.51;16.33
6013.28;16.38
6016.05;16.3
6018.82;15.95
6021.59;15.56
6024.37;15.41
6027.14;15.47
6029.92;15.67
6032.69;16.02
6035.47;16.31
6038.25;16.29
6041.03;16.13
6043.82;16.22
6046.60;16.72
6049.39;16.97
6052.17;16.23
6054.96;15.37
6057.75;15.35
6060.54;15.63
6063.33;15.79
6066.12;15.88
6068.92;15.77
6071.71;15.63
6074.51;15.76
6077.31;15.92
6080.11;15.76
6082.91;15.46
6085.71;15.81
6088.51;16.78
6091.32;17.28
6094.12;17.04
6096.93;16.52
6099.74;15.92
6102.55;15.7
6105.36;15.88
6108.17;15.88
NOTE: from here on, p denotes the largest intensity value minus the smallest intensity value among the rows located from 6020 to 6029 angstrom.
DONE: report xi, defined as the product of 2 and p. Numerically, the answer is 0.3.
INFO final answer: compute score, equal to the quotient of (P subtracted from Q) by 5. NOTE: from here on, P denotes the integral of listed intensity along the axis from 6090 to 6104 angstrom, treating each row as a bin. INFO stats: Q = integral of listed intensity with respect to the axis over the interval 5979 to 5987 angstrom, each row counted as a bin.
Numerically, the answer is -20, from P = 231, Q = 133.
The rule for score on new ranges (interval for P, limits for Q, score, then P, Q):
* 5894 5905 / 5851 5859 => -9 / 172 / 128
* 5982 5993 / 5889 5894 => -22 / 185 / 75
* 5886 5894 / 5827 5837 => 8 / 125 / 164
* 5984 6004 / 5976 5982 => -47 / 333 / 100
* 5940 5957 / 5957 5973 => -1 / 280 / 273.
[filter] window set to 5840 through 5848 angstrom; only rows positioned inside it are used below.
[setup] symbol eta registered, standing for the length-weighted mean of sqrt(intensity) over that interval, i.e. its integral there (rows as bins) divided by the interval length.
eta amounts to 4.18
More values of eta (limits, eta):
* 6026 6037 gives 3.99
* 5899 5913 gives 4.07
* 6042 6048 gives 4.05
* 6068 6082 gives 3.97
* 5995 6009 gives 4.04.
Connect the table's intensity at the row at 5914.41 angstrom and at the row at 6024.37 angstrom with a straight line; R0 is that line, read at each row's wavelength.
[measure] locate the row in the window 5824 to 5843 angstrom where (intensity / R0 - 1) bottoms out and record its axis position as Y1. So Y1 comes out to 5833.26 angstrom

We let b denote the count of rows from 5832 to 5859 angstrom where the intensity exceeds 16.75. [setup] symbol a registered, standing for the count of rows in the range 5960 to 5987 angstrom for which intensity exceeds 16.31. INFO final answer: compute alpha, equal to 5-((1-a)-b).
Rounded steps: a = 10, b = 4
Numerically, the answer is 18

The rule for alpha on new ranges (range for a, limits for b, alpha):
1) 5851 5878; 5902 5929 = 12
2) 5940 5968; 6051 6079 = 12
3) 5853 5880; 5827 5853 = 15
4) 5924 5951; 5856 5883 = 15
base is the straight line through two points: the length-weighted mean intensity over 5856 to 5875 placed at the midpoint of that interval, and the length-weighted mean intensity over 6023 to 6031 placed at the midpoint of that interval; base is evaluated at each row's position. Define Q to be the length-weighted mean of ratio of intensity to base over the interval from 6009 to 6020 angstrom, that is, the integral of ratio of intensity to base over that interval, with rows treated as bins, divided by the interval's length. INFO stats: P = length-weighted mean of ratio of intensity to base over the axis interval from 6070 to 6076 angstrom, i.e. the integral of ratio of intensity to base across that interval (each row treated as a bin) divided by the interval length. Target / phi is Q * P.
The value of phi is 1.08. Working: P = 1.04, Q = 1.04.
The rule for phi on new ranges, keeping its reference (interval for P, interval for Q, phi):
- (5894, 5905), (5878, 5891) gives 0.97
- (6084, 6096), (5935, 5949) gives 1.15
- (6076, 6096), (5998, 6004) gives 1.11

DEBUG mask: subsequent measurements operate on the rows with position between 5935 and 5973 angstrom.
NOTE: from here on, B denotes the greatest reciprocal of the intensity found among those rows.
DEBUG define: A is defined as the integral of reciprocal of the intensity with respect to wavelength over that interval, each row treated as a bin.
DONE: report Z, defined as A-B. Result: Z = 2.21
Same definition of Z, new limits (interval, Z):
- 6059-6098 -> 2.37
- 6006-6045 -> 2.37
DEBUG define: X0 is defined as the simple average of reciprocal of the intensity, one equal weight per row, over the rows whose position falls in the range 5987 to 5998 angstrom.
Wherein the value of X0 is 0.059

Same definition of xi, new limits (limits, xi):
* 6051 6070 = 1.8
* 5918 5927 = 1.4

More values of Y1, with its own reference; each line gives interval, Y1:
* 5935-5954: 5949.92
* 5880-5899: 5895.37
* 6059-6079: 6060.54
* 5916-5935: 5917.13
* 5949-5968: 5949.92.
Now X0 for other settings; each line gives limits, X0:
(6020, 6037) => 0.064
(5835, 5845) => 0.058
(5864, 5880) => 0.057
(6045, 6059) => 0.062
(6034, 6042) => 0.062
